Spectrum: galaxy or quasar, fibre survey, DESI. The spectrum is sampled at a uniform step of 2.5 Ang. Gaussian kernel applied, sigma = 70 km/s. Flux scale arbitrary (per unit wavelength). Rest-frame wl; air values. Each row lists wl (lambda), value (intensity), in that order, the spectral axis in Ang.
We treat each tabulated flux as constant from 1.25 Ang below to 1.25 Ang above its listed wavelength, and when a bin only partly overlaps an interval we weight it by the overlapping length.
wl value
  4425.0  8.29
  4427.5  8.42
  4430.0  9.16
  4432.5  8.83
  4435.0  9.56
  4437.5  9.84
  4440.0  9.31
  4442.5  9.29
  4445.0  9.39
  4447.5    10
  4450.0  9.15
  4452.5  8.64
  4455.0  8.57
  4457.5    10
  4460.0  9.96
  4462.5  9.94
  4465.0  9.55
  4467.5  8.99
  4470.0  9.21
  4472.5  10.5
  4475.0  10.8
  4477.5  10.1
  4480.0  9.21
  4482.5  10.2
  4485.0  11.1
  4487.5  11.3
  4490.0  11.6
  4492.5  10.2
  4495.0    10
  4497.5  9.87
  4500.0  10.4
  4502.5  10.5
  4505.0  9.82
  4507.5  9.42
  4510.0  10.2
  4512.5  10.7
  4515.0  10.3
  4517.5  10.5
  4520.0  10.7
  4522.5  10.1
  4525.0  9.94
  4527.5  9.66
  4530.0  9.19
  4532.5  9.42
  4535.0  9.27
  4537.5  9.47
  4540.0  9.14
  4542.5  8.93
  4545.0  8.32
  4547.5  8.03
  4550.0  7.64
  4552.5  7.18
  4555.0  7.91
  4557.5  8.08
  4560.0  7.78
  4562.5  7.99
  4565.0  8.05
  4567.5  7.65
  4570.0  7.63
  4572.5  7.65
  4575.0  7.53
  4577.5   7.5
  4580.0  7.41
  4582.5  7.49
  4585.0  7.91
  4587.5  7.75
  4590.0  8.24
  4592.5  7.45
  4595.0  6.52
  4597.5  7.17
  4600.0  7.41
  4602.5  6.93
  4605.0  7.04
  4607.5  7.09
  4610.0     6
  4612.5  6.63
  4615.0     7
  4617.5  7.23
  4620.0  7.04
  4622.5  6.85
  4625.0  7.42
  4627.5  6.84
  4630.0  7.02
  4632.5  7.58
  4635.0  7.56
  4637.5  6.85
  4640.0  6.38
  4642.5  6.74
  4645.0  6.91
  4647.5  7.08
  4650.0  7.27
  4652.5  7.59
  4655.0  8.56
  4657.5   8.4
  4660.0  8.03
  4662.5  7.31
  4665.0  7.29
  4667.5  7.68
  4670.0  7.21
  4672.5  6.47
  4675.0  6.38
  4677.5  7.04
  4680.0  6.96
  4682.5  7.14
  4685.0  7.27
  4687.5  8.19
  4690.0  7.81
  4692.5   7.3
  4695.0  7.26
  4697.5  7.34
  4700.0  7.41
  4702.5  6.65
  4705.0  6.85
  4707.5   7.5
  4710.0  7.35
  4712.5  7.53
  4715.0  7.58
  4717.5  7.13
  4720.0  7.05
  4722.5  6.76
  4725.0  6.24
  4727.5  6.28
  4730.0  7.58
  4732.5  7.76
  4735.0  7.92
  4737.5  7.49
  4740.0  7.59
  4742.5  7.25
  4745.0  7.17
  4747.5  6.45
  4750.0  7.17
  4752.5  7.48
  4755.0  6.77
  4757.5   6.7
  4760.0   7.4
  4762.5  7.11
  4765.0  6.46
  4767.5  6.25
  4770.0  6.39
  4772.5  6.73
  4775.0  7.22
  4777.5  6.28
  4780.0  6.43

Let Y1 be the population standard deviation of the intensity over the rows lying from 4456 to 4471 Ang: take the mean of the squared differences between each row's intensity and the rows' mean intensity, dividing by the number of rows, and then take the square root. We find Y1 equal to 0.39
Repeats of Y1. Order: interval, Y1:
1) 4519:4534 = 0.49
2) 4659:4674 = 0.48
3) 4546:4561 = 0.30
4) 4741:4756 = 0.34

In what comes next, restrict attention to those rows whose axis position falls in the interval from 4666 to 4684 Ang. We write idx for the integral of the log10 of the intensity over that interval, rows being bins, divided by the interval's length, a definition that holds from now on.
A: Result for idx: 0.84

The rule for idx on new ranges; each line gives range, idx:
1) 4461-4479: 0.99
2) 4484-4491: 1.05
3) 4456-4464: 1.00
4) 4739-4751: 0.85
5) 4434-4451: 0.98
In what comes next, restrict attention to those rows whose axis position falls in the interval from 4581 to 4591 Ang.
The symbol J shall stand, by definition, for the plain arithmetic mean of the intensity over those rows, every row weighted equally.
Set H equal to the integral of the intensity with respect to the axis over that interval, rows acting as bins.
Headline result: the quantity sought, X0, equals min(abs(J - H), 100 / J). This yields 12.7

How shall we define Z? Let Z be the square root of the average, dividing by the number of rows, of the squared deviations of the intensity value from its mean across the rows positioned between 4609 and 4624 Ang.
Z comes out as 0.40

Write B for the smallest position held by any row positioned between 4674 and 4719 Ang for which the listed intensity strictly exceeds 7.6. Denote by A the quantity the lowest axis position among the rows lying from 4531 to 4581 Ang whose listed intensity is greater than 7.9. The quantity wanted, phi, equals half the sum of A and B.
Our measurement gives 4610.0 Ang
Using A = 4532.5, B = 4687.5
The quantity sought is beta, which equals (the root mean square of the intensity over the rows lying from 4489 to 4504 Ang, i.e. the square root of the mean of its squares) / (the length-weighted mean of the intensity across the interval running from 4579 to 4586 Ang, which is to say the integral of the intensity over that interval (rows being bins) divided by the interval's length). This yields 1.37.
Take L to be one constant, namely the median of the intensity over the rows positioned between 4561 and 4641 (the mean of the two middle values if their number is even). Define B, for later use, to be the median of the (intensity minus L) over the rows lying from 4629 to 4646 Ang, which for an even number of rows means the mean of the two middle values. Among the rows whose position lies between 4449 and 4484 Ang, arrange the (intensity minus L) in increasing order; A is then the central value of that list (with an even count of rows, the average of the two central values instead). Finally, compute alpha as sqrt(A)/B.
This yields -3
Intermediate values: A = 2.3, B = -0.5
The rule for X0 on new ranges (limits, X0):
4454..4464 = 10.4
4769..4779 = 15.0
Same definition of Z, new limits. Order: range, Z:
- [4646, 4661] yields 0.55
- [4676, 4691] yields 0.45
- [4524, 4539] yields 0.25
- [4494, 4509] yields 0.36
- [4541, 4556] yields 0.54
